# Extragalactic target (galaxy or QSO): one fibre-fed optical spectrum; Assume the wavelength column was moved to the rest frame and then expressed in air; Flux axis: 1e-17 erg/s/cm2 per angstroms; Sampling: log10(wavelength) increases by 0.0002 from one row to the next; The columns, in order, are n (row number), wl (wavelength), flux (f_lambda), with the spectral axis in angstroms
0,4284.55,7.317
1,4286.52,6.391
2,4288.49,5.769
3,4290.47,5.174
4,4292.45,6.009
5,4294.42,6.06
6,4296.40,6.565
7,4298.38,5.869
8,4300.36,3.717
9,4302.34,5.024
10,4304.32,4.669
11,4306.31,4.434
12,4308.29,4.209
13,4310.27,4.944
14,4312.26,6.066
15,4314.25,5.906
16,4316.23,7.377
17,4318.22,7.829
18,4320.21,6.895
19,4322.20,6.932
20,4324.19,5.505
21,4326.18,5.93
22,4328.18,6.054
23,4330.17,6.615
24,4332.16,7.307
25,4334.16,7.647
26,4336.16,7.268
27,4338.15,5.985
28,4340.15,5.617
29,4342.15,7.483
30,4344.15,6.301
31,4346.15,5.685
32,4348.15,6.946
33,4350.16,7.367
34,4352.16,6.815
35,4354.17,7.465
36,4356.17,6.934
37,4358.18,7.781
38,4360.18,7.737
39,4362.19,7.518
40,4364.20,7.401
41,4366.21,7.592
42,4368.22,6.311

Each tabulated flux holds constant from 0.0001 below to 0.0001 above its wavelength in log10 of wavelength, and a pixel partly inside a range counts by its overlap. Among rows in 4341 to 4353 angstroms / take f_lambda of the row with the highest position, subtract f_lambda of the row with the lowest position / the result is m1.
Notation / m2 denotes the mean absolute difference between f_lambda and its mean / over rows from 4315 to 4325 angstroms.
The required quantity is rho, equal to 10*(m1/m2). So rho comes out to -12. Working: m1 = -0.7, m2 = 0.57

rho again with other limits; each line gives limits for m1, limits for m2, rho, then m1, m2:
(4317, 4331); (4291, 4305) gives -15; -1.2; 0.81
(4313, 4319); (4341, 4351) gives 31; 1.9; 0.61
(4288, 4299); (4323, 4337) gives 1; 0.1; 0.68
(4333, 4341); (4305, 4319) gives -18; -2.0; 1.11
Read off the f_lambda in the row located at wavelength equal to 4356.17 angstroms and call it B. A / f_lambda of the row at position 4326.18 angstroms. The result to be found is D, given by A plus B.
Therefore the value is 12.9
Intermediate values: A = 5.93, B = 6.934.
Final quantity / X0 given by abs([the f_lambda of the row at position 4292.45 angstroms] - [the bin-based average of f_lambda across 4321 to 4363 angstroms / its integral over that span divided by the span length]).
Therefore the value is 0.8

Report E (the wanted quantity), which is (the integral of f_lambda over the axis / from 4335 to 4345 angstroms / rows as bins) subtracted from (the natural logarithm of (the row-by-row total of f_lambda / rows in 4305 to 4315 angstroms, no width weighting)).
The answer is -62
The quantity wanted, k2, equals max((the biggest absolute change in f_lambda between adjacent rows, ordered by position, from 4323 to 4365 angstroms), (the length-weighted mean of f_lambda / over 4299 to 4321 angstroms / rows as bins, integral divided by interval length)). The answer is 5.5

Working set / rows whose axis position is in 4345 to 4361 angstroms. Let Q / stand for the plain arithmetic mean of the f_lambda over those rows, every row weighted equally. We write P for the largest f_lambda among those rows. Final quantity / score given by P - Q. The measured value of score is 0.7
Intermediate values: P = 7.781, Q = 7.09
